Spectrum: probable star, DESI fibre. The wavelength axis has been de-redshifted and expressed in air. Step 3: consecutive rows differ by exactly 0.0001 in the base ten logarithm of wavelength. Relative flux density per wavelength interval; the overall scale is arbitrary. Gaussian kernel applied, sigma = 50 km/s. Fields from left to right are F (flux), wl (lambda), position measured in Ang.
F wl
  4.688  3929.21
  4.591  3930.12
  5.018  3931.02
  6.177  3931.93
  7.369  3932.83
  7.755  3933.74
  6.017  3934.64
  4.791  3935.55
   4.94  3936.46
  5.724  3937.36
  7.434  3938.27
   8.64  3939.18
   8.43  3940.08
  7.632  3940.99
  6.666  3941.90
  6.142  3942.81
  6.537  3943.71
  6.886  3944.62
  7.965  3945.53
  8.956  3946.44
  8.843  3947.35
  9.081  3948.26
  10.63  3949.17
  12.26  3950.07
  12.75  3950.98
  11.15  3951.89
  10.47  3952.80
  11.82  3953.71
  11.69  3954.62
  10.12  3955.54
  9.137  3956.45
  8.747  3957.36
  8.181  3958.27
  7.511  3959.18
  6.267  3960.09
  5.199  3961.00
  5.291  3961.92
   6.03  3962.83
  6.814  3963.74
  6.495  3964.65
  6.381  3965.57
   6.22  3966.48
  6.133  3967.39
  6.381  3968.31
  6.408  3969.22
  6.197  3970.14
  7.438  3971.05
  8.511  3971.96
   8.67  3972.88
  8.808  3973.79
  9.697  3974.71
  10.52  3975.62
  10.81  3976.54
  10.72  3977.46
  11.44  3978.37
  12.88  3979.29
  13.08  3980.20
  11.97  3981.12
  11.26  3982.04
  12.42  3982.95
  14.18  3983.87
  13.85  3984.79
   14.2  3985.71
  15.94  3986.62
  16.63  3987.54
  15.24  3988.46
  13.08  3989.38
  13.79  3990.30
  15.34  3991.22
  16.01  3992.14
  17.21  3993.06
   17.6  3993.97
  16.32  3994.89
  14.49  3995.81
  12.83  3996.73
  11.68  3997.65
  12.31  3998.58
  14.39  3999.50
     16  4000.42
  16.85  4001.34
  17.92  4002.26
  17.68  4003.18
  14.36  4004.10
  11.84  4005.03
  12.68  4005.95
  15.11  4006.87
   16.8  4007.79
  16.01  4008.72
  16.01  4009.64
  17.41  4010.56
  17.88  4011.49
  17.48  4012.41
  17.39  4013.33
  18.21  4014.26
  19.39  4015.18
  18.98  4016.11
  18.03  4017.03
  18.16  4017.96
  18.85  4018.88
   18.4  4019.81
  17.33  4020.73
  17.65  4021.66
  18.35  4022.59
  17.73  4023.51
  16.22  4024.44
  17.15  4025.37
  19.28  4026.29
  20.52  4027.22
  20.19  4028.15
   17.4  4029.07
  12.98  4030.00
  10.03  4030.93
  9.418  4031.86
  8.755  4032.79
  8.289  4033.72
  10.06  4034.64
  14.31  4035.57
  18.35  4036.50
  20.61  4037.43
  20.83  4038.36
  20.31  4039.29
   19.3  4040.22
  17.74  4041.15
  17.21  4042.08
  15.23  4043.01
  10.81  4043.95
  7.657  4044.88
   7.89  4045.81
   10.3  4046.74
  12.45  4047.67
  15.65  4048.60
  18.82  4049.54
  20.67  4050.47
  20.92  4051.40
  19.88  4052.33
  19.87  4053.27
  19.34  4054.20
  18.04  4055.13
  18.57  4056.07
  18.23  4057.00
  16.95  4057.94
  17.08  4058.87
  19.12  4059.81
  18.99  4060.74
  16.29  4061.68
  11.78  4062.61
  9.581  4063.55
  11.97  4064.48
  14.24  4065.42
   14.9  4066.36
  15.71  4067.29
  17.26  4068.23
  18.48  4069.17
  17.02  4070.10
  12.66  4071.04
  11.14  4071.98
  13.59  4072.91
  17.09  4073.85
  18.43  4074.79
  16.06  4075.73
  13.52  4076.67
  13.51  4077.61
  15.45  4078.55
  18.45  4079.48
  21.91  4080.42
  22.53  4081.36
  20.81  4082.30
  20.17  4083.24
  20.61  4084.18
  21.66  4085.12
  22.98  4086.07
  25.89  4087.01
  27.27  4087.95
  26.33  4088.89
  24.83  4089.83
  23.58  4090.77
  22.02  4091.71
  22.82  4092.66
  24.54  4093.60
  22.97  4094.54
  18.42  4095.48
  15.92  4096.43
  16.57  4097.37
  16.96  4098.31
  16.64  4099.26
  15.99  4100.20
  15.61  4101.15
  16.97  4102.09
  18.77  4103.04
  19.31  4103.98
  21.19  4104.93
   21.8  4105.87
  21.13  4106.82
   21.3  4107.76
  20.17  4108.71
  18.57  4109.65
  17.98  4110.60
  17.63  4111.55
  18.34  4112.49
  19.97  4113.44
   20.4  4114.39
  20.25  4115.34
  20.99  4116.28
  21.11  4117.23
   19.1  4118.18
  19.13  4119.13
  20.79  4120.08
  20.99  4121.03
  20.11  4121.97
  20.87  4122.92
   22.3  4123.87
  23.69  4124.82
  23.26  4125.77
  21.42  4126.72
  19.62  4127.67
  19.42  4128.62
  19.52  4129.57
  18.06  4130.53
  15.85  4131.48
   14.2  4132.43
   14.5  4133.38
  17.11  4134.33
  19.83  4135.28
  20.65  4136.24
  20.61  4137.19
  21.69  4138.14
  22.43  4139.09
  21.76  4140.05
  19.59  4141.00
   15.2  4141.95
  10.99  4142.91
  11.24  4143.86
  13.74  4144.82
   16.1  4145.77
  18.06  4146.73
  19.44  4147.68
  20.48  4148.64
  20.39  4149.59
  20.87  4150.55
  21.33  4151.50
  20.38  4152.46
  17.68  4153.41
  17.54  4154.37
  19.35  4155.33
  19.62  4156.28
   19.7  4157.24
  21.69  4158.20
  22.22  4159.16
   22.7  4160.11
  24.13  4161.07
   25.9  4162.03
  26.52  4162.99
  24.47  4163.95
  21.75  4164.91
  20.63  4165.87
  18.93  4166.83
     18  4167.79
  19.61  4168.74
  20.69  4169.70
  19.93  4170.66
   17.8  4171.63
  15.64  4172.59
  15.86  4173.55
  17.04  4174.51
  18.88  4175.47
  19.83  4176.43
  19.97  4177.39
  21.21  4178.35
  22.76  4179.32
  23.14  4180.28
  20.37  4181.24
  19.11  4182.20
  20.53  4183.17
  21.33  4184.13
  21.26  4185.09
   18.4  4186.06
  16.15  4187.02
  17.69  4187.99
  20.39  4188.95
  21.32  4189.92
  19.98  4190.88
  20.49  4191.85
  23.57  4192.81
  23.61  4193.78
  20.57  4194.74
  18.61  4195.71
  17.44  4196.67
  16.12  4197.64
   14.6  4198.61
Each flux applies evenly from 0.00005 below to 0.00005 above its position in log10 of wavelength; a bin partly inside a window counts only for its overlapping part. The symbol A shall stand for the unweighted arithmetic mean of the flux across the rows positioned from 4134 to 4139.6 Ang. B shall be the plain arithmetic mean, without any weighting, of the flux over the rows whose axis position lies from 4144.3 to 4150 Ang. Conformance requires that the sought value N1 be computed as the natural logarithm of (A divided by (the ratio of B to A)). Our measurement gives 3.1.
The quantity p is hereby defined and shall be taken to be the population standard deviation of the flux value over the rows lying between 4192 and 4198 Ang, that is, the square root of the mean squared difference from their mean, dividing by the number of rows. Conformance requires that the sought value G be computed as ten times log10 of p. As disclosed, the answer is 4.6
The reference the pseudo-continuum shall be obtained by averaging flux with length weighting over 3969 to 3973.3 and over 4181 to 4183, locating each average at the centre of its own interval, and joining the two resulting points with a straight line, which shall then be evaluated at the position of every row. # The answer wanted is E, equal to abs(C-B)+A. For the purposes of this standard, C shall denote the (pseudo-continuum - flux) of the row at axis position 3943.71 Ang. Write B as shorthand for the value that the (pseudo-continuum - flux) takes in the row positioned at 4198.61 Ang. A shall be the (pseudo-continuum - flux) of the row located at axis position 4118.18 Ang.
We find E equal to 4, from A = -3.1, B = 6.1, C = -1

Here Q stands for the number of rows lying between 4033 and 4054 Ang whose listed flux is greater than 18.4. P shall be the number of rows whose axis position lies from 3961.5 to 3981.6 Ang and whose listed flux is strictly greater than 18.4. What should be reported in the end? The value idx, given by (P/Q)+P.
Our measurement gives 0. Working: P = 0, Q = 9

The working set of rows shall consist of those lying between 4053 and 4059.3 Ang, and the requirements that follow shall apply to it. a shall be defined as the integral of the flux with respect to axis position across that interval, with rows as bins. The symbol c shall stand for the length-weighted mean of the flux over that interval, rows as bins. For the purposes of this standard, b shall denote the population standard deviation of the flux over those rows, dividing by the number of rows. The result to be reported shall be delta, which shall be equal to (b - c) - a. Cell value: -132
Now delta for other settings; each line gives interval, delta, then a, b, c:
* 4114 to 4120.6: -153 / 134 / 0.77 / 20.2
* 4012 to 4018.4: -134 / 117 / 0.68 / 18.2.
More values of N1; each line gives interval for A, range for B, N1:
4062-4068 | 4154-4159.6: 2.1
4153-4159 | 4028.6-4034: 3.5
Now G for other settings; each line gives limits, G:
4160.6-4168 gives 4.7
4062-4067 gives 2.8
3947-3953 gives 1.3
